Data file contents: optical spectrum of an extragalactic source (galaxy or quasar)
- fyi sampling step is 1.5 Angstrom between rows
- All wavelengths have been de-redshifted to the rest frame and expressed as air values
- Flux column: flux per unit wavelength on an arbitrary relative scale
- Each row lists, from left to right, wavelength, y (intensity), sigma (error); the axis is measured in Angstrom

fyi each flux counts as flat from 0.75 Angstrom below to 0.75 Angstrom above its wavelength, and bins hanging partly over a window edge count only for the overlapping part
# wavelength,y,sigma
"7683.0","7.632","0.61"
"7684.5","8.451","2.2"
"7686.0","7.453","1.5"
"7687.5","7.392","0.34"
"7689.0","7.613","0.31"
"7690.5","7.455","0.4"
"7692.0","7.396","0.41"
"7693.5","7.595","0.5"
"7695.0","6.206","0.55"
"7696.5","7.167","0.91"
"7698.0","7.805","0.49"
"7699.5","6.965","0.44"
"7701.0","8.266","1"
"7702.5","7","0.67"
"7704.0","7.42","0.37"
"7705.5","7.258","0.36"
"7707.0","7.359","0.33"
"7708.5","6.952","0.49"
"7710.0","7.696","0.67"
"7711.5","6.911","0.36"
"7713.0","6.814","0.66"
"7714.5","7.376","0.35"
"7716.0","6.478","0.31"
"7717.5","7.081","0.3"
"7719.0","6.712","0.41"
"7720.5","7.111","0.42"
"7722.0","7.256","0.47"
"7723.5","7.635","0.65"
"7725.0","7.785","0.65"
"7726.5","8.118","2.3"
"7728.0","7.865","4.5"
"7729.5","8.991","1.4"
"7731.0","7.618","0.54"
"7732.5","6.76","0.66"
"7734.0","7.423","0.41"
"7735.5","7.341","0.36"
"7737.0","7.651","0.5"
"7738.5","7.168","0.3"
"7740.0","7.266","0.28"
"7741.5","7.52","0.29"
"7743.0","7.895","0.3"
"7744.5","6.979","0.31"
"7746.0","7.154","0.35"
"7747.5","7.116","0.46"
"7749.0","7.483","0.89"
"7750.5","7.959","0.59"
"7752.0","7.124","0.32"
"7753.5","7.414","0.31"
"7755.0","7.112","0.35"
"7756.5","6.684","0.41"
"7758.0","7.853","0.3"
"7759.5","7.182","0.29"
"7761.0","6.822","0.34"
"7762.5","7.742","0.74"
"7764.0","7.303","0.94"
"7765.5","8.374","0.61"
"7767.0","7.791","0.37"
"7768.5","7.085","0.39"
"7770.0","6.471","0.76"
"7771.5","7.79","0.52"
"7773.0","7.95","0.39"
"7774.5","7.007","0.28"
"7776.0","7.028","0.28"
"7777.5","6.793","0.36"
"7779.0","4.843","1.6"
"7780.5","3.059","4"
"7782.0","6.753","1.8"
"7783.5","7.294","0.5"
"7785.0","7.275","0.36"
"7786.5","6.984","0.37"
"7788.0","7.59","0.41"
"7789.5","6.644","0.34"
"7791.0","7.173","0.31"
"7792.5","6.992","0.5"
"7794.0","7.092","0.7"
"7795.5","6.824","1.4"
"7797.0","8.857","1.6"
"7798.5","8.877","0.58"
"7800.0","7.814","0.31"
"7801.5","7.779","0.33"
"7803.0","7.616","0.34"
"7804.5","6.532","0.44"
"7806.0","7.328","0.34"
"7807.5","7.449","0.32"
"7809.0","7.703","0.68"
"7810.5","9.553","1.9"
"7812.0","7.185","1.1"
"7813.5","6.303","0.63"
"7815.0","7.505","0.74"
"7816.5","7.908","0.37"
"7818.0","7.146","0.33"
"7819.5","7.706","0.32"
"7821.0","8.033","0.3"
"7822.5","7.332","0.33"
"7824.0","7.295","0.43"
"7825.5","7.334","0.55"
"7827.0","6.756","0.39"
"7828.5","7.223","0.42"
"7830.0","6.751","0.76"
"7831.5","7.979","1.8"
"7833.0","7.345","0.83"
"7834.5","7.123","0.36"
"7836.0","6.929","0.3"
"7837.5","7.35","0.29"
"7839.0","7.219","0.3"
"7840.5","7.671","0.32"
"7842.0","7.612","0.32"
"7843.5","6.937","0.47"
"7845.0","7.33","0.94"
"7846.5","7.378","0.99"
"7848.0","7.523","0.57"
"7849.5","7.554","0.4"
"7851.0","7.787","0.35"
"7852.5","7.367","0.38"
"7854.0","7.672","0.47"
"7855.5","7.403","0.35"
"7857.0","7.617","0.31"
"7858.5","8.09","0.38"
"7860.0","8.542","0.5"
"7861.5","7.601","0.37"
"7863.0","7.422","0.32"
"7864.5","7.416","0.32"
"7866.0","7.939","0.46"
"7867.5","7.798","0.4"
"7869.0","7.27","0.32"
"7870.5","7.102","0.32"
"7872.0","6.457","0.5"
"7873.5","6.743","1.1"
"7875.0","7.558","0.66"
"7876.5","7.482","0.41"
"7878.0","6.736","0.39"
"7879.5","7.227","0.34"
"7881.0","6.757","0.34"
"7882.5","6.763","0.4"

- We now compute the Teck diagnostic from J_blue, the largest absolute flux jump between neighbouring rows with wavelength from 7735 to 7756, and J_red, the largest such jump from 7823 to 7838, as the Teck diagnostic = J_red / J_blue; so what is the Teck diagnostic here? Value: 1.3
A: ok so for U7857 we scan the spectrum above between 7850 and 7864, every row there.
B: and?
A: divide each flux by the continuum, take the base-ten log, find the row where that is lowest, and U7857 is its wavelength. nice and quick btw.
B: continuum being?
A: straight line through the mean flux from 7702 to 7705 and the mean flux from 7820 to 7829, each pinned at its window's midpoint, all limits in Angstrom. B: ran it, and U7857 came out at 7852.5 Angstrom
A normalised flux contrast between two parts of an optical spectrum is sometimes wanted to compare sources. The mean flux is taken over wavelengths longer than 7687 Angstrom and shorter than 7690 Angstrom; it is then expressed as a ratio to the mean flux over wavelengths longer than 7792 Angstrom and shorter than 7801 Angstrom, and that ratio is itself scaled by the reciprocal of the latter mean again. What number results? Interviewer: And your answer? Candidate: 0.125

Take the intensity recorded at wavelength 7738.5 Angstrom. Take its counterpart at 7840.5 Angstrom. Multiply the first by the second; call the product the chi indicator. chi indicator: 55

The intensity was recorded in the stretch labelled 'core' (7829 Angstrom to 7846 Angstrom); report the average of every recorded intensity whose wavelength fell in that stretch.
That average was 7.295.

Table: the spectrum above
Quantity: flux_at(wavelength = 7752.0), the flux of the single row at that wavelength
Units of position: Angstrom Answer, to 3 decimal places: 7.124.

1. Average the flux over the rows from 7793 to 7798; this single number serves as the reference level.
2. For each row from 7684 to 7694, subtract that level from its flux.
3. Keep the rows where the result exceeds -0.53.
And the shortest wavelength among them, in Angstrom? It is 7684.5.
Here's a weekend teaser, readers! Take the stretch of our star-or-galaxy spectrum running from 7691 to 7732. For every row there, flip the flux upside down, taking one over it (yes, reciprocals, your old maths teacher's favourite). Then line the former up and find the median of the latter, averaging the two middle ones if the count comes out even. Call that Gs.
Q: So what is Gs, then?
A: 0.136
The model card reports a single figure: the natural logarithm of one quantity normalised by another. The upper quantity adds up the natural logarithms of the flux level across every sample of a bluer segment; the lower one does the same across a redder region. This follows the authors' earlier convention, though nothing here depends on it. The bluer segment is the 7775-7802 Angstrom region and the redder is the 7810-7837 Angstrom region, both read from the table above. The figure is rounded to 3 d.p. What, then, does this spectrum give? -0.040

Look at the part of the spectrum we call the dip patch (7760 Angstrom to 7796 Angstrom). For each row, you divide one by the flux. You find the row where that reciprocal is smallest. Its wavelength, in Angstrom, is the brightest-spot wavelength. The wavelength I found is 7765.5 Angstrom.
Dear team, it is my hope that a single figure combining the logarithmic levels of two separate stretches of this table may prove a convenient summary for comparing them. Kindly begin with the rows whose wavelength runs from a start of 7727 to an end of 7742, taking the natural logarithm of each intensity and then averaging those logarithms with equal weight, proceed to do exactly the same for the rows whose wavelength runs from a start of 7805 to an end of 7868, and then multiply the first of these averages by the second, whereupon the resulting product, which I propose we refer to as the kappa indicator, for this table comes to 4.07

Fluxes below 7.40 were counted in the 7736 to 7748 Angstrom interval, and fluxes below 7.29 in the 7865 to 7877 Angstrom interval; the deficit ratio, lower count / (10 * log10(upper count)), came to 0.8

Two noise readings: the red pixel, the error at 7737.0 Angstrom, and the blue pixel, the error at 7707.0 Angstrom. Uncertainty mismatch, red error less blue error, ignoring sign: 0.17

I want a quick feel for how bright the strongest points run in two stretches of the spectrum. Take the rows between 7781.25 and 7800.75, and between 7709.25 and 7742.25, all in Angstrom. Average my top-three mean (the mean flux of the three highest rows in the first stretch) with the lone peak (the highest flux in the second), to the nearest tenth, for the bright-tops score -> 8.8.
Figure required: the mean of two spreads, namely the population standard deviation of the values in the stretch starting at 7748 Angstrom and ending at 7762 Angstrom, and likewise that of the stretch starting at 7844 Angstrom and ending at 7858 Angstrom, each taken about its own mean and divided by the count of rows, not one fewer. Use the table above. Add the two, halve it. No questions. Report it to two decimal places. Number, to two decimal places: 0.28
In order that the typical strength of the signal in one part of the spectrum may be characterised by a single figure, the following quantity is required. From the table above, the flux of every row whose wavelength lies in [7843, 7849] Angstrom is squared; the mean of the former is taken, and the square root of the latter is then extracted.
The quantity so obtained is 7.3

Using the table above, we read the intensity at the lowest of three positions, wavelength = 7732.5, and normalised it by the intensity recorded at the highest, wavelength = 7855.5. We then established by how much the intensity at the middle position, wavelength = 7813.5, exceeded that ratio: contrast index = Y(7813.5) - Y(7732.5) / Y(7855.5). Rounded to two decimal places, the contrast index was 5.39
